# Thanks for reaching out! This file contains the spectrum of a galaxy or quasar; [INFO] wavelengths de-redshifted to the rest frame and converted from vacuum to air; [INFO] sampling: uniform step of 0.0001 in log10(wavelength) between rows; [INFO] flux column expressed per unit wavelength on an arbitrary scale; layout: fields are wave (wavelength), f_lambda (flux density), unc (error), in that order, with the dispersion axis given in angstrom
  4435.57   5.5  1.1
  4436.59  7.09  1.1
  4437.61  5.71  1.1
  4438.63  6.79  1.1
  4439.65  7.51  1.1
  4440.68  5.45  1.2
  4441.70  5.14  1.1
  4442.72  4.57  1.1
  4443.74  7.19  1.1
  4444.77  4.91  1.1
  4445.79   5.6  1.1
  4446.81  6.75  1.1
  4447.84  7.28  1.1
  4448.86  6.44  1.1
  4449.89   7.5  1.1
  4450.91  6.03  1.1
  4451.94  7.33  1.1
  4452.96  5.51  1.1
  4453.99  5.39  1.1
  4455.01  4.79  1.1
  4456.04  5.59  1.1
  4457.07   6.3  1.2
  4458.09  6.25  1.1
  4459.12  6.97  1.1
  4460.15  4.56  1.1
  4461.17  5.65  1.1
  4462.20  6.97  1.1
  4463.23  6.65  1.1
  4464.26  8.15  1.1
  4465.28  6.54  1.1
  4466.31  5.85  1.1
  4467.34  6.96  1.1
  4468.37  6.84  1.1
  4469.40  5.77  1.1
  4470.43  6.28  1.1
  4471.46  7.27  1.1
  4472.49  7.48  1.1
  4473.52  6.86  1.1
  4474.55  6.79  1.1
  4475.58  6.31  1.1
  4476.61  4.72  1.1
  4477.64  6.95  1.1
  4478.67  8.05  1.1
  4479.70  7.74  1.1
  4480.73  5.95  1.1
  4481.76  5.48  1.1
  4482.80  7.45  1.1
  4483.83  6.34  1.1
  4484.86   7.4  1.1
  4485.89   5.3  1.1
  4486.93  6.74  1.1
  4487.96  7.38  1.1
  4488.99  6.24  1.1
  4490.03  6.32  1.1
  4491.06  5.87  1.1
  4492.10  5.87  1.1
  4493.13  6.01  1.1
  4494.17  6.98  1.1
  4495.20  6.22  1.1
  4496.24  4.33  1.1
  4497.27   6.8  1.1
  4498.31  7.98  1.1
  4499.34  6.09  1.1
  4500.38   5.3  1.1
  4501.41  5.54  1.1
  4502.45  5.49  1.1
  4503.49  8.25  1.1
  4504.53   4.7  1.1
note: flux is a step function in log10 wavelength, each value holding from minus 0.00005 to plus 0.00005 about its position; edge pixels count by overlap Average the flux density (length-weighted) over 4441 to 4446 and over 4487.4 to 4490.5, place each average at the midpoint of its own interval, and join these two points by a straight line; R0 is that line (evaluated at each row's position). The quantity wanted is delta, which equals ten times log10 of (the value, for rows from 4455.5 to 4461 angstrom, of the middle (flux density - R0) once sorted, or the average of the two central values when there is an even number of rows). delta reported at -4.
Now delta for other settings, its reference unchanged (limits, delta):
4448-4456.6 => -11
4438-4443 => -14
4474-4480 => -3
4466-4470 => -6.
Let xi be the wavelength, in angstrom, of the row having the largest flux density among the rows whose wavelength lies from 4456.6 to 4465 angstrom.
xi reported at 4464.26 angstrom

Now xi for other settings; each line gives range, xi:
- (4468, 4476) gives 4472.49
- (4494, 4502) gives 4498.31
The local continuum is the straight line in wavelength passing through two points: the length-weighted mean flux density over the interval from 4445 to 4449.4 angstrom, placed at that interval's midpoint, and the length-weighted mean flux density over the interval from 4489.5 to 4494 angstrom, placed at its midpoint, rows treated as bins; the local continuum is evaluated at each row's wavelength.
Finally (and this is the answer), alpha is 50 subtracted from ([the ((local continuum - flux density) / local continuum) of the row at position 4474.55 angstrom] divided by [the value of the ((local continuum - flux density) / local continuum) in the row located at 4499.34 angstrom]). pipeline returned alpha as -42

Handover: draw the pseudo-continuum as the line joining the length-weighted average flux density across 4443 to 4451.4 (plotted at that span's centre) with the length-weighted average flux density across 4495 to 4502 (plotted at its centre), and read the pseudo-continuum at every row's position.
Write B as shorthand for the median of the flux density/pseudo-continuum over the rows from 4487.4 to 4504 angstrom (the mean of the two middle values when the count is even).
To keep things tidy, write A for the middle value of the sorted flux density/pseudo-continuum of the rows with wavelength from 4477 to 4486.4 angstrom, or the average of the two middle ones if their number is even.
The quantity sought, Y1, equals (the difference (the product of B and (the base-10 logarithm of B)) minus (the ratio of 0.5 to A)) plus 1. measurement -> 0.563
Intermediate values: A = 1.12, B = 1.02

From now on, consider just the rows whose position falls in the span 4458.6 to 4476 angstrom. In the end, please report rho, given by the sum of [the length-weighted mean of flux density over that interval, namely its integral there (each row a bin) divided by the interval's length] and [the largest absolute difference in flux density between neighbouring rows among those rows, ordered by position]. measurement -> 8.99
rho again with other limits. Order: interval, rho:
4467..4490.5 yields 8.86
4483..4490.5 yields 8.67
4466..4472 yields 7.63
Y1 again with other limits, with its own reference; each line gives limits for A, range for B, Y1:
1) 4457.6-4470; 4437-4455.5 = 0.487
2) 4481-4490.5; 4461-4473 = 0.552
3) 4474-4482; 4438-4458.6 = 0.512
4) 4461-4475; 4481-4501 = 0.555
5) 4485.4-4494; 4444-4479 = 0.517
